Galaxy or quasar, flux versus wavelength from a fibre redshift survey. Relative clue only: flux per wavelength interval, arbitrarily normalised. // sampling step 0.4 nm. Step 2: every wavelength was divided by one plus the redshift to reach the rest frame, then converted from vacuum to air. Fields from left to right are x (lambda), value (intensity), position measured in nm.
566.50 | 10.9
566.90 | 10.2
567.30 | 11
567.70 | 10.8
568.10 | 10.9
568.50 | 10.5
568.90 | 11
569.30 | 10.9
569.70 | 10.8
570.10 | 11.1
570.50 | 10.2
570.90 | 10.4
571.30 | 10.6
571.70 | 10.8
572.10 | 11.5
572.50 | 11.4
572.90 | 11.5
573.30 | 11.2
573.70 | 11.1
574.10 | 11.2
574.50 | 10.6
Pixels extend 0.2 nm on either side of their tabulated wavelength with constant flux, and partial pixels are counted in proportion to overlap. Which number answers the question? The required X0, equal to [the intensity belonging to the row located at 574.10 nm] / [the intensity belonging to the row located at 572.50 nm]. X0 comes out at 0.98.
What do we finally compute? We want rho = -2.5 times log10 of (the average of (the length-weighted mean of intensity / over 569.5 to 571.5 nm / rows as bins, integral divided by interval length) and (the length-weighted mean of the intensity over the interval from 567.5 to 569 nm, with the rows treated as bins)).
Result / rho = -2.574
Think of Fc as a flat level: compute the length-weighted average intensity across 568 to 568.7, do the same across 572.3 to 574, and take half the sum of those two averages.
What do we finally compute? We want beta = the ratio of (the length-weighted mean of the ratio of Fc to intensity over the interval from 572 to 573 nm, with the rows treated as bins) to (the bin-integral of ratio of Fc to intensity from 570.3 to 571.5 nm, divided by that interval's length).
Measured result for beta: 0.91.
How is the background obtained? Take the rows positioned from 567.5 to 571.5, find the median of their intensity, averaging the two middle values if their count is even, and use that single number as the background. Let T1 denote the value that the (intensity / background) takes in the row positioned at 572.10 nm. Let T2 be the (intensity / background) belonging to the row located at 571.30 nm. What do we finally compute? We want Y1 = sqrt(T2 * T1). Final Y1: 1.02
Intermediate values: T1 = 1.065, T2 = 0.98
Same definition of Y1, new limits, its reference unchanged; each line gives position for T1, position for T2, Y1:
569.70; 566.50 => 1.00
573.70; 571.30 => 1.00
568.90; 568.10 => 1.01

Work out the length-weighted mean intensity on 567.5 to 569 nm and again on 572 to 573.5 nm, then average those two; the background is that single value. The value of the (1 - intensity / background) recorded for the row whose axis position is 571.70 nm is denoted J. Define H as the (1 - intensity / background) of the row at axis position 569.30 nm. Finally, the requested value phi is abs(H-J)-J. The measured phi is -0.02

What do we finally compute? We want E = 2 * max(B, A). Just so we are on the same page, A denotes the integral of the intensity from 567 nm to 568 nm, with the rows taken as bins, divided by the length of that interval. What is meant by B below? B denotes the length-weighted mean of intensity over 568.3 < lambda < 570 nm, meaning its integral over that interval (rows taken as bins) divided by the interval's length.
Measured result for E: 21.7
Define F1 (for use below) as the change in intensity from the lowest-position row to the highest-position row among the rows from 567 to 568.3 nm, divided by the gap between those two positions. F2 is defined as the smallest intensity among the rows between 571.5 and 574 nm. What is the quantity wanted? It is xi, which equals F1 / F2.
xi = -0.01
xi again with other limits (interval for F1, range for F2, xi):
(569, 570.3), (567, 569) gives 0.02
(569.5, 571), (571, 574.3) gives -0.03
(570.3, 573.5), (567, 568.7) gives 0.03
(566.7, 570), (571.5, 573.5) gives 0.02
